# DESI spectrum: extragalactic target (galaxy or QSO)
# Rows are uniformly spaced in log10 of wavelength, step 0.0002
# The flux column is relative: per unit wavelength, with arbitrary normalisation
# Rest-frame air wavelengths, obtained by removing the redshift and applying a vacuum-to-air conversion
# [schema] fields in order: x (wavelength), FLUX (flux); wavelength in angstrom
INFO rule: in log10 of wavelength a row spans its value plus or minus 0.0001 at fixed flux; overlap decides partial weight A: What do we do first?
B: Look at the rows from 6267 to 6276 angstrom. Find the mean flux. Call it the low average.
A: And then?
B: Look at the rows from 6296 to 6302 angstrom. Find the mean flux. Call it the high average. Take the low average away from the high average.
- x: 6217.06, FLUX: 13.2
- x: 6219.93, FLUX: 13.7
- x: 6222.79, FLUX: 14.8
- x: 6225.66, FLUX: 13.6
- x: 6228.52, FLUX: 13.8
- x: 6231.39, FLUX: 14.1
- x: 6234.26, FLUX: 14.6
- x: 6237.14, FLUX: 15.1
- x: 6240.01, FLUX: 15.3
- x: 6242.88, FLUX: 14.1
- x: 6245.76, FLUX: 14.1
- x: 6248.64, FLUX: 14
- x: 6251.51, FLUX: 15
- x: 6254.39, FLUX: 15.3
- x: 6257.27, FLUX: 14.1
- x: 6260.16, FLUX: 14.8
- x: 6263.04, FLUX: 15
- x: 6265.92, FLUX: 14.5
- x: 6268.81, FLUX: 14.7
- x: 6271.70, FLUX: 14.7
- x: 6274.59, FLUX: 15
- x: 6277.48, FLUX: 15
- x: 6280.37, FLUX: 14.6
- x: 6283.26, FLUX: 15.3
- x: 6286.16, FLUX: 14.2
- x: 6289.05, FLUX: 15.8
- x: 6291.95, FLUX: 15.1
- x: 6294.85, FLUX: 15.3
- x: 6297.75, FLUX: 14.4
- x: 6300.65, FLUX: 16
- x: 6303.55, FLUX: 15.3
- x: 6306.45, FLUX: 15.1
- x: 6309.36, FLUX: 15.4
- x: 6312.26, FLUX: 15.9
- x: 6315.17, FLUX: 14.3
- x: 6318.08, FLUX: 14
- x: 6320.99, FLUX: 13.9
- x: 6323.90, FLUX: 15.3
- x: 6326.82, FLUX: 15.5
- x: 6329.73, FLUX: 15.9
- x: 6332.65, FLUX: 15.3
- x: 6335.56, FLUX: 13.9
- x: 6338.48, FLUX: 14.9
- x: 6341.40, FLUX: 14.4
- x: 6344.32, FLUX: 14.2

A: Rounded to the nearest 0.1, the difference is 0.4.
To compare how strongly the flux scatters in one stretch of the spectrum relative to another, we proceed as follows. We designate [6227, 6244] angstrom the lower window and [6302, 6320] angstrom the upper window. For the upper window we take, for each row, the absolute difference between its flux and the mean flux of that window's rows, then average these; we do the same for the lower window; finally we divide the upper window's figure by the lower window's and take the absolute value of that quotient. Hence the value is 1.1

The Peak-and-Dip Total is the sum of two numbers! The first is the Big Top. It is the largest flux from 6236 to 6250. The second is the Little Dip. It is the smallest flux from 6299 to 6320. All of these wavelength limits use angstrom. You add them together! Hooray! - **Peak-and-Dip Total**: 29.3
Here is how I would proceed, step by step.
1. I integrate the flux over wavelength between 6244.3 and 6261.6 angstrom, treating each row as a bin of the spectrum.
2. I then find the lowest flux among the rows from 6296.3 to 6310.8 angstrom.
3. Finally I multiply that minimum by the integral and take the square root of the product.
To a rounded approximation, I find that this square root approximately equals 60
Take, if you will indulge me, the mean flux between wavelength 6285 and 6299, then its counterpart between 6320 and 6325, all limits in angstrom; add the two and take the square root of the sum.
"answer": 5.44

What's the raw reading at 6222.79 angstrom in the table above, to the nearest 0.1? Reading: 14.8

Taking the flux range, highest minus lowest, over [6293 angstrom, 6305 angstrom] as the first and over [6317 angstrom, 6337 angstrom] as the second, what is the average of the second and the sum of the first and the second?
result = 2.8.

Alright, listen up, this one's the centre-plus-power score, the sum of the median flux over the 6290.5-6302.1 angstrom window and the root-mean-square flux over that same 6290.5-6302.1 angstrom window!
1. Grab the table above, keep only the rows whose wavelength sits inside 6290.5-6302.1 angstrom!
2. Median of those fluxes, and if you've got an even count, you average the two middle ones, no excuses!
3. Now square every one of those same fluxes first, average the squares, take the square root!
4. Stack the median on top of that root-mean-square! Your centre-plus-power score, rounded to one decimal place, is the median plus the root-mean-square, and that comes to 30.4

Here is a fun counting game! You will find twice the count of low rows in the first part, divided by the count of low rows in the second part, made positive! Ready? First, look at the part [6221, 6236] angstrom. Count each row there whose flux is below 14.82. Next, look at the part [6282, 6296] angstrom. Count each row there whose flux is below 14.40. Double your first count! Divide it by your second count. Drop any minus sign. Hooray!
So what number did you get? 10.0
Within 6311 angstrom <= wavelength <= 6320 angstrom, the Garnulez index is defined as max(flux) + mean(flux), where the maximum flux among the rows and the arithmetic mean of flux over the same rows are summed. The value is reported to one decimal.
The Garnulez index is 30.6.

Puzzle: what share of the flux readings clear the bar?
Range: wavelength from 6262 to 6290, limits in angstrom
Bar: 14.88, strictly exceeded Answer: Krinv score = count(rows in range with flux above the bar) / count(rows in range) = 0.50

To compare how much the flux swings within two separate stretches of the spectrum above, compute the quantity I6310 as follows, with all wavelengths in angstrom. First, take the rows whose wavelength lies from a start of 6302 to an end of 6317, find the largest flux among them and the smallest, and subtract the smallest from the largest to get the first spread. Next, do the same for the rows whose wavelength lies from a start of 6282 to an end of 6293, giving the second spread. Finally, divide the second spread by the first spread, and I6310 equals 1.00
